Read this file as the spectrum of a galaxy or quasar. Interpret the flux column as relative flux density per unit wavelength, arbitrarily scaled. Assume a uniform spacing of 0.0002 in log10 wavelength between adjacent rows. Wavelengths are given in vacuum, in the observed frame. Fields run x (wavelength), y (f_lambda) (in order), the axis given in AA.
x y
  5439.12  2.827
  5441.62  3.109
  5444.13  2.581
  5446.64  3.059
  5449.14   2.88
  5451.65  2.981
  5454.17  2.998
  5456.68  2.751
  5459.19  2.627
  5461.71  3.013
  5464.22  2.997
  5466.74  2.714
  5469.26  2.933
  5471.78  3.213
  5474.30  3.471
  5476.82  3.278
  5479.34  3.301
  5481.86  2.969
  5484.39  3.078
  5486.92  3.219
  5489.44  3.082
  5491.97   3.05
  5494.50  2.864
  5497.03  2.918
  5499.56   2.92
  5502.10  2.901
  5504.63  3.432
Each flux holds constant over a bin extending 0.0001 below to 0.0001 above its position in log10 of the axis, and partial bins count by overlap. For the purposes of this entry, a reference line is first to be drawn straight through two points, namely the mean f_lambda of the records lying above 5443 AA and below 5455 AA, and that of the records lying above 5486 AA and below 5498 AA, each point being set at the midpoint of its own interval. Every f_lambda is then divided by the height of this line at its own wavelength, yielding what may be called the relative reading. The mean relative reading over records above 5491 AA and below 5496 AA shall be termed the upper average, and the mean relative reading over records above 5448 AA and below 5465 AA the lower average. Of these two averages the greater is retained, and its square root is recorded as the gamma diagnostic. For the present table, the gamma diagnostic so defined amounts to 0.995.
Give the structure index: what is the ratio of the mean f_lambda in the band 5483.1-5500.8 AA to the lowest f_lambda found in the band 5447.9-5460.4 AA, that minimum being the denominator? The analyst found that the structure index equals 1.149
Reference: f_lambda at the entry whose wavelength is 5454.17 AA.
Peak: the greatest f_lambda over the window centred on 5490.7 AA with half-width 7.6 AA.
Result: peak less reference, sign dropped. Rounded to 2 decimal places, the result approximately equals 0.22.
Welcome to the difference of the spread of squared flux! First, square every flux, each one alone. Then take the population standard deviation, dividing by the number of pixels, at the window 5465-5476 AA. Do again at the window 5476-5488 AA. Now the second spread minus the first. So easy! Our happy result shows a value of -1.0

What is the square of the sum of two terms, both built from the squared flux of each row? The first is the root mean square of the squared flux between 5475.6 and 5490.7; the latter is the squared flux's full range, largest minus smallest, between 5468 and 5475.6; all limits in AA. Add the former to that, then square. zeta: 181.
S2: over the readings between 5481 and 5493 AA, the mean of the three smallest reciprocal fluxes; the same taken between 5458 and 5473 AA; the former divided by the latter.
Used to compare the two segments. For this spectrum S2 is 0.98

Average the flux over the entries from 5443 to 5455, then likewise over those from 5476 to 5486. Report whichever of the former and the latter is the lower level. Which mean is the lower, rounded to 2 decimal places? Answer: 2.90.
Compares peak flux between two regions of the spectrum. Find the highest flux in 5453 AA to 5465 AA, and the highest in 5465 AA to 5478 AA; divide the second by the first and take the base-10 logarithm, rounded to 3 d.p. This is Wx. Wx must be 0.061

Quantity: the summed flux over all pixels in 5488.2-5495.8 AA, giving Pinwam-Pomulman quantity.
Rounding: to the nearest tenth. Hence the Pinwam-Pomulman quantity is 9.0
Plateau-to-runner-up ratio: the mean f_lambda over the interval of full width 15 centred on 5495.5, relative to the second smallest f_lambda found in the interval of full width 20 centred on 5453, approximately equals 1.13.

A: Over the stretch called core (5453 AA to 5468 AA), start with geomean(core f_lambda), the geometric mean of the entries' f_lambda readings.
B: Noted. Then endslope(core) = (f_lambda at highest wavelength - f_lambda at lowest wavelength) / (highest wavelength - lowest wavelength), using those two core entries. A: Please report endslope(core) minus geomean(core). -2.87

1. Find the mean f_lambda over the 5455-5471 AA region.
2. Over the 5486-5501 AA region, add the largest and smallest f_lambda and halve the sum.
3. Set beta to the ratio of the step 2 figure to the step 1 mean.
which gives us 1.07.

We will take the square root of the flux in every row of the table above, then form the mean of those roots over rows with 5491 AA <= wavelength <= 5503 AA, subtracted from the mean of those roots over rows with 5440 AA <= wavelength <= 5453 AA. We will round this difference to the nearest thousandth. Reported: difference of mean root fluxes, -0.003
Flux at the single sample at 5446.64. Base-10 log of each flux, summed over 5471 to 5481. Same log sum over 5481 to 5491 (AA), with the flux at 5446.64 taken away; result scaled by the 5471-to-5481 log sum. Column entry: -0.53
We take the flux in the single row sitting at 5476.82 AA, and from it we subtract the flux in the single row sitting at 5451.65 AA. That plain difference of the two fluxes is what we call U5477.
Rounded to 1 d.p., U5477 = 0.3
